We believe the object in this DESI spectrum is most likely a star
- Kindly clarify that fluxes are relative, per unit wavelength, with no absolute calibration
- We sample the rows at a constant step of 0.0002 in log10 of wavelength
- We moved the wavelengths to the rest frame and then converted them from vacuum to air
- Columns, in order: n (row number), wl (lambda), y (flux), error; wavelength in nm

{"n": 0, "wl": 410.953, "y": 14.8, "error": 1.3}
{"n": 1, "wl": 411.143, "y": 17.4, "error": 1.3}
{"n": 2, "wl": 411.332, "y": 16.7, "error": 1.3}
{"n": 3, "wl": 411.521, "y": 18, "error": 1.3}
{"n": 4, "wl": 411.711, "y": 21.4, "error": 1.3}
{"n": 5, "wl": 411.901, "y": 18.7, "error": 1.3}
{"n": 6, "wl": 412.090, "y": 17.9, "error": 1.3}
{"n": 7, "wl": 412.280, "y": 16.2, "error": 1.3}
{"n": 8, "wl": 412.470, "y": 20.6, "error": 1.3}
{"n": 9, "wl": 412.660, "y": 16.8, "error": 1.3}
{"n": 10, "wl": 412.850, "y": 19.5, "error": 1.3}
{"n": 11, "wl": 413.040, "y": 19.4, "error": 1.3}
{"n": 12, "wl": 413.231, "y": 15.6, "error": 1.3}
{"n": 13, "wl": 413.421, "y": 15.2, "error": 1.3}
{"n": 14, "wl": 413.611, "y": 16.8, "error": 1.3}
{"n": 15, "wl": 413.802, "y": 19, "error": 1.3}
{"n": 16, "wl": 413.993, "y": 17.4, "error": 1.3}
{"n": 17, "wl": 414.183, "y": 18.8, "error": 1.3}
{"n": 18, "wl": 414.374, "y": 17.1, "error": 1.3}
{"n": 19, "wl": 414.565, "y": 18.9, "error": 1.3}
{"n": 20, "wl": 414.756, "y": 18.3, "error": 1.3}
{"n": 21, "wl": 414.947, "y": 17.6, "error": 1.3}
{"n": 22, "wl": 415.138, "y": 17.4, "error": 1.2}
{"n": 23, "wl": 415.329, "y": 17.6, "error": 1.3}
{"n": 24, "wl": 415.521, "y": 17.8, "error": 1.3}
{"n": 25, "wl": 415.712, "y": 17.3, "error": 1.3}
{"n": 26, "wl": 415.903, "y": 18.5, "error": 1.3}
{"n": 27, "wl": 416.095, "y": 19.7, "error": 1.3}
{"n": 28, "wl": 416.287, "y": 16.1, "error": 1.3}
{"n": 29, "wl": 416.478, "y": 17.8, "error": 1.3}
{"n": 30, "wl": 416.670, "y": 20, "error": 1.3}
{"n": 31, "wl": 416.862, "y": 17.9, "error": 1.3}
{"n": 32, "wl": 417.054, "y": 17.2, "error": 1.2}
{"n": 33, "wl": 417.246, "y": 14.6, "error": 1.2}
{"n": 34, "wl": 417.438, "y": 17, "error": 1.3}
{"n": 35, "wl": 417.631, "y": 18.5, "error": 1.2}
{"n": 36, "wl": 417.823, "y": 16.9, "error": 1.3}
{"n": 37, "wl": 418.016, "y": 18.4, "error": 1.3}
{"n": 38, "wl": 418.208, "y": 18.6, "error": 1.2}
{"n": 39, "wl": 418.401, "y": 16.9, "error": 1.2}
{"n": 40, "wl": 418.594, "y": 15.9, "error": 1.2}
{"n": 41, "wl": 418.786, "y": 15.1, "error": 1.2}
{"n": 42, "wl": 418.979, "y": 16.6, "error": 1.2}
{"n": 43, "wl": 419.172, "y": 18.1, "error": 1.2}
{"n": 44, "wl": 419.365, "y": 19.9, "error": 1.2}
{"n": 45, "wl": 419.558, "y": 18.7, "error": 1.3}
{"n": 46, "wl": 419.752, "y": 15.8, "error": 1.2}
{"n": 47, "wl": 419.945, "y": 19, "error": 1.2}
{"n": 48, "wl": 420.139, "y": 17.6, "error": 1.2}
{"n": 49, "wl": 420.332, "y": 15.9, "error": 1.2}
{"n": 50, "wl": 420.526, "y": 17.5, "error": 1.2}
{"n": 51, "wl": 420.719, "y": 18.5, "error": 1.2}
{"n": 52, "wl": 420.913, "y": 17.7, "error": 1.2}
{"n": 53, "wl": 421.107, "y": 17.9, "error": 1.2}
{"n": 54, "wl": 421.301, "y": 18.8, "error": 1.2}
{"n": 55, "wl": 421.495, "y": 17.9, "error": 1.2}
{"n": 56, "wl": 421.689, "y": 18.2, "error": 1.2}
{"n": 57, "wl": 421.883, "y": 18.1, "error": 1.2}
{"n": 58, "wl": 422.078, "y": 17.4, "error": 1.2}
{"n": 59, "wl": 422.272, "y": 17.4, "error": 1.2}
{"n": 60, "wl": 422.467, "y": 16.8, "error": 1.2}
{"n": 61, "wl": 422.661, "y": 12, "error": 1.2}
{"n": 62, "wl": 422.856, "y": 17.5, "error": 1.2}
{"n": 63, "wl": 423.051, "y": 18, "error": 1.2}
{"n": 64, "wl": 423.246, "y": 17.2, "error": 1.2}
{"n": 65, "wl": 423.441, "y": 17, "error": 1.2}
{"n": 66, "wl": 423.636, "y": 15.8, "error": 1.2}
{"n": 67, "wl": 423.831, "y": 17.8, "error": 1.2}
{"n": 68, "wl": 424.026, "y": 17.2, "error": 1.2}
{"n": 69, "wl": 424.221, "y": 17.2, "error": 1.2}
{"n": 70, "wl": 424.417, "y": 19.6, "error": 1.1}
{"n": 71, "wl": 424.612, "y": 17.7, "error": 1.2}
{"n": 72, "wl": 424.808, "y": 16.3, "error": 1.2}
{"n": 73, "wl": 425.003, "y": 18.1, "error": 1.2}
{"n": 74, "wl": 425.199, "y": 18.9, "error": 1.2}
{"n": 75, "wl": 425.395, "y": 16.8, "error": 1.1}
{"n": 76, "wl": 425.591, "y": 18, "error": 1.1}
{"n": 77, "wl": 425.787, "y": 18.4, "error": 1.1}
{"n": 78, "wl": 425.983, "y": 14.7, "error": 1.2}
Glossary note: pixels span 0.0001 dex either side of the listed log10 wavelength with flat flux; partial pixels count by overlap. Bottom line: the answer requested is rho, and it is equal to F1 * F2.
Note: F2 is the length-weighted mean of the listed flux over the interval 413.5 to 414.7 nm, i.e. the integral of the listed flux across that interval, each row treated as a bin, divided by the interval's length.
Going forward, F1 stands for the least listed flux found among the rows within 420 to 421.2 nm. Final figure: 286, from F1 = 15.9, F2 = 17.97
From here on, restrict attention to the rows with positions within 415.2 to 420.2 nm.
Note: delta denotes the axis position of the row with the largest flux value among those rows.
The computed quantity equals 416.670 nm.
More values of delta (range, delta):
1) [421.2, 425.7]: 424.417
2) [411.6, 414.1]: 411.711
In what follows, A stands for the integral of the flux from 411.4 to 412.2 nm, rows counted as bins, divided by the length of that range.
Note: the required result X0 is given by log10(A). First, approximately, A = 18.9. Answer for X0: 1.28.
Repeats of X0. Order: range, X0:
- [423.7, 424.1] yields 1.24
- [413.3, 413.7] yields 1.20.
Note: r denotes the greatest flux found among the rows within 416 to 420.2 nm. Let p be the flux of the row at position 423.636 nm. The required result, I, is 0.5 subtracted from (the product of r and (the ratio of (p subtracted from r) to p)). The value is 4.8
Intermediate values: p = 15.8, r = 20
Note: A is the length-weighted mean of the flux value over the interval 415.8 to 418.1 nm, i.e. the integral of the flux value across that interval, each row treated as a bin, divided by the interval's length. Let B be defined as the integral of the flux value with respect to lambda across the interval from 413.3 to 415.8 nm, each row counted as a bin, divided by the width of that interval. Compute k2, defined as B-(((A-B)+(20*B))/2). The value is -159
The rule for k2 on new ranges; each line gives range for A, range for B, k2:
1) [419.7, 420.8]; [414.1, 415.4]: -161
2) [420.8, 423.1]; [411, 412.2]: -163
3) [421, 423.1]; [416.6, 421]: -157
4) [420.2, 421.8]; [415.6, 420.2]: -158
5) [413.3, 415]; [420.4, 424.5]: -157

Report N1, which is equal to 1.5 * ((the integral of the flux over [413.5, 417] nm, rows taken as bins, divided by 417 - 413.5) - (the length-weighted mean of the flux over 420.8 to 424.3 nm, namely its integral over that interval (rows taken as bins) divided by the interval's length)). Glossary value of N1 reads 1.1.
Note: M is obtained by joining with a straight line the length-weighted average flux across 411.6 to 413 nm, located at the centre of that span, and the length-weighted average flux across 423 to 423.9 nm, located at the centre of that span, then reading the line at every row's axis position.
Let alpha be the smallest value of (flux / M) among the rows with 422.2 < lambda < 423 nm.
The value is 0.70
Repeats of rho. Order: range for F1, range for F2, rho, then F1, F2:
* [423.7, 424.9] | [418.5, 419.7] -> 283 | 16.3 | 17.33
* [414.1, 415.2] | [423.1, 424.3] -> 292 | 17.1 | 17.08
